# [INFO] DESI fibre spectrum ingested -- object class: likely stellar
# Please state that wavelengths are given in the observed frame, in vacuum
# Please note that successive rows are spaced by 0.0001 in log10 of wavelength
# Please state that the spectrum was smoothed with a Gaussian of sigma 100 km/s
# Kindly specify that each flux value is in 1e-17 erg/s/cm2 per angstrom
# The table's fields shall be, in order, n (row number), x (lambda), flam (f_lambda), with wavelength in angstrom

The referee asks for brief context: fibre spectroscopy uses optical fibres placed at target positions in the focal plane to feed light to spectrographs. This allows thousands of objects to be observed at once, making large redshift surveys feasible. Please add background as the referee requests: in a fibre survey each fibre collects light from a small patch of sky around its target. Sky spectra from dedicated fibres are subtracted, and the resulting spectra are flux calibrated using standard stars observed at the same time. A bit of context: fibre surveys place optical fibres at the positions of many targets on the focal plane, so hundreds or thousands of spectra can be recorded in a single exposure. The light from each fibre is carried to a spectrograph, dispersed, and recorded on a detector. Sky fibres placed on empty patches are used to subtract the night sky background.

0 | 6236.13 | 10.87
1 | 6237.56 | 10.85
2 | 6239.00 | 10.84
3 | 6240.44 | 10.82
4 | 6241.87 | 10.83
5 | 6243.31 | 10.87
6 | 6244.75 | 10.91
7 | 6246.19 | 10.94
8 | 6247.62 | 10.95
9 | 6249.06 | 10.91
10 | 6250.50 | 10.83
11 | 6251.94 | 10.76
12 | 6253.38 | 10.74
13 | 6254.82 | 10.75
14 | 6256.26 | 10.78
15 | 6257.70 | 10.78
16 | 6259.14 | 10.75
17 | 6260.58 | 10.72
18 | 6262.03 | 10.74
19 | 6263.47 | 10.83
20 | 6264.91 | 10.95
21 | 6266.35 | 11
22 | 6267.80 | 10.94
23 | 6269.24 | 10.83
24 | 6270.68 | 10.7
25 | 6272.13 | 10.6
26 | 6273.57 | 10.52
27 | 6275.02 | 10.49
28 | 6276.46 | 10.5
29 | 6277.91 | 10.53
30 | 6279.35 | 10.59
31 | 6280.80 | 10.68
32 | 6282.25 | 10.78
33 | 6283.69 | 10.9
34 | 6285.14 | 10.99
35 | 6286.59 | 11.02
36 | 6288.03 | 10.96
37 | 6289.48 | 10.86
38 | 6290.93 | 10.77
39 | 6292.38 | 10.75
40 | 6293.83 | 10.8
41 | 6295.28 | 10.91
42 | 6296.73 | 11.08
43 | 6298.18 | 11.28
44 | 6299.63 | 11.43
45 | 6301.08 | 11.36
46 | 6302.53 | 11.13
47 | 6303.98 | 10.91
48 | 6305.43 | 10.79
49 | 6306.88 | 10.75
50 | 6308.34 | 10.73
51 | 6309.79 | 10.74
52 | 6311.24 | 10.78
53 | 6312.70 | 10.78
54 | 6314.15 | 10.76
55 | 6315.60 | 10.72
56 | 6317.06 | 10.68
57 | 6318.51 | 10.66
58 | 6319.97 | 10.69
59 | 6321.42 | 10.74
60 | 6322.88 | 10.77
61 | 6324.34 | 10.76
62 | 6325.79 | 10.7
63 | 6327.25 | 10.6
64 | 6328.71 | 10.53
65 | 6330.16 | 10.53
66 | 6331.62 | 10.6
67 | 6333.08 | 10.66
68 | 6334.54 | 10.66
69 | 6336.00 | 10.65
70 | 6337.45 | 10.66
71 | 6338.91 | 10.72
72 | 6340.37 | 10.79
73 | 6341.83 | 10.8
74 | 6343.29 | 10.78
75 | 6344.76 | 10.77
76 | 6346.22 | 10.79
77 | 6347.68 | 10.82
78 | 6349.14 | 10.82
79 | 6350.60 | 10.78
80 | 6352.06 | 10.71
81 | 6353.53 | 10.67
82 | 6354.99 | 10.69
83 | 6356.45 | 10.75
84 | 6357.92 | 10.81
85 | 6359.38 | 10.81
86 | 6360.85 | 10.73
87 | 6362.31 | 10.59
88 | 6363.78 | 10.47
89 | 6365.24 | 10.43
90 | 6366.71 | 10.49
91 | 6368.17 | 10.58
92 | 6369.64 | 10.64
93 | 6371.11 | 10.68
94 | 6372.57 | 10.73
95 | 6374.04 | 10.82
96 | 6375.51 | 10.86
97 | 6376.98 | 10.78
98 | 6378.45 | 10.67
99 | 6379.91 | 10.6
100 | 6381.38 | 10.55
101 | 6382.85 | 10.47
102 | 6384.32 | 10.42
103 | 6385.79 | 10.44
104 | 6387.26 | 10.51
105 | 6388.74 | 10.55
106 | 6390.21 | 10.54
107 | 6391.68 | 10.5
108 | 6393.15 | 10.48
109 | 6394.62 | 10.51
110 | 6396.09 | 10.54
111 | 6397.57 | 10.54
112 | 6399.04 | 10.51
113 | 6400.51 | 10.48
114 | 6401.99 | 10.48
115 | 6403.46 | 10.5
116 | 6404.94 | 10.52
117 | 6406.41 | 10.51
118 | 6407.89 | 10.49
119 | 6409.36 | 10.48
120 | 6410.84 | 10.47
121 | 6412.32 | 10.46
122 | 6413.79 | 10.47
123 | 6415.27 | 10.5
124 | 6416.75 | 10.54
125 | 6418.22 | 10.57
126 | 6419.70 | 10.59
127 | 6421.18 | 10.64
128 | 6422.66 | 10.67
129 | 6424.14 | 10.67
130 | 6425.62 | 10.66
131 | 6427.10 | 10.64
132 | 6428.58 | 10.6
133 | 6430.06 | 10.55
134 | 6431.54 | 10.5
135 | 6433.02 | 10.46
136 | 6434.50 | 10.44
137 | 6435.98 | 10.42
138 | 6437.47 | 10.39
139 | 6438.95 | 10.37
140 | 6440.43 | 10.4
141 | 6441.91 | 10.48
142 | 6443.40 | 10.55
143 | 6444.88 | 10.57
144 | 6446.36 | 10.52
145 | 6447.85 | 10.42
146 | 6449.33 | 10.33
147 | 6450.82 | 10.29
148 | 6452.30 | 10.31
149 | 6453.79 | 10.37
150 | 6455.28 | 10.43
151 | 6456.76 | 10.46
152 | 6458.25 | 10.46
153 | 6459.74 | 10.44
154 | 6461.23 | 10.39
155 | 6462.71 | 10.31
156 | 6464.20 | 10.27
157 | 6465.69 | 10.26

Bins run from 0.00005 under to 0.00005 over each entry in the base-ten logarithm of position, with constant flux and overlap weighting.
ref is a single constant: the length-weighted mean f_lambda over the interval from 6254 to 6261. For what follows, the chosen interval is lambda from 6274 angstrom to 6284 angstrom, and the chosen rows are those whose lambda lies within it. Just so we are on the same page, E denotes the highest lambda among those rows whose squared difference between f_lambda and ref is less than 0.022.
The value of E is 6283.69 angstrom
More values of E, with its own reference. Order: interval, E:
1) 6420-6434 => 6427.10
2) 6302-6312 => 6311.24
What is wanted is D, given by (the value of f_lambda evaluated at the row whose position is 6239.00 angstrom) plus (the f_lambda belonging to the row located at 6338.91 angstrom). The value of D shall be 21.6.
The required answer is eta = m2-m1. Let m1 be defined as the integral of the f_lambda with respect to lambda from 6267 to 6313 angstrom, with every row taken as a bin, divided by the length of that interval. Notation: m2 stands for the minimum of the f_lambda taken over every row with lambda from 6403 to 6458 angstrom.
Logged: -0.55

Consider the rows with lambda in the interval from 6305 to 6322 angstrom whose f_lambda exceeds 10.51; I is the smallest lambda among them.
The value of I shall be 6305.43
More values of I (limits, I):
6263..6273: 6263.47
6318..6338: 6318.51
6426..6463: 6427.10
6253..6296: 6253.38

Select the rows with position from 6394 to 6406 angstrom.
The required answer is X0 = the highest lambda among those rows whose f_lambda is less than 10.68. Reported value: 6404.94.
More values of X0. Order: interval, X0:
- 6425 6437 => 6435.98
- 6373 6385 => 6384.32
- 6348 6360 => 6353.53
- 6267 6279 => 6277.91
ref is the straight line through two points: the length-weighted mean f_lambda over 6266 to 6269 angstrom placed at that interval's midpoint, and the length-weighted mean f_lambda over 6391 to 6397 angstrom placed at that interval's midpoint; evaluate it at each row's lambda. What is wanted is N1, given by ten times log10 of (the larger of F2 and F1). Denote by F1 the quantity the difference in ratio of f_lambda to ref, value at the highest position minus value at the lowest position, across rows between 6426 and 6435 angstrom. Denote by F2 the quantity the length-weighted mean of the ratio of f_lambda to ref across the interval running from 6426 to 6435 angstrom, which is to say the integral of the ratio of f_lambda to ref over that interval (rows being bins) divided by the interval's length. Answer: 0.07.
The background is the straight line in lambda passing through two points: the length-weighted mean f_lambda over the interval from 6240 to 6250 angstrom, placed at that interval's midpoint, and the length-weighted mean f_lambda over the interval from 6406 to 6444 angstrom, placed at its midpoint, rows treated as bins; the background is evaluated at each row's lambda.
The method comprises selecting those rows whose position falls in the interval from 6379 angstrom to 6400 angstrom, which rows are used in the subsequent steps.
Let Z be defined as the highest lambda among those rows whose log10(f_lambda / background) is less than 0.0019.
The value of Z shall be 6399.04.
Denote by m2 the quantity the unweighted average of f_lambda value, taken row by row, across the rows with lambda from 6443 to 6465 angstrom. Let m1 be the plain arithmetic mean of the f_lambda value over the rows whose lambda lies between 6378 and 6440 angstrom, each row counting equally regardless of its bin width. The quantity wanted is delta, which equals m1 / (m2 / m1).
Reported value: 10.6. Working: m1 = 10.5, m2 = 10.41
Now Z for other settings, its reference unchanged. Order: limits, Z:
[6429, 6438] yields 6437.47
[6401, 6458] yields 6456.76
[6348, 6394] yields 6393.15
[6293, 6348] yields 6338.91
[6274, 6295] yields 6293.83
